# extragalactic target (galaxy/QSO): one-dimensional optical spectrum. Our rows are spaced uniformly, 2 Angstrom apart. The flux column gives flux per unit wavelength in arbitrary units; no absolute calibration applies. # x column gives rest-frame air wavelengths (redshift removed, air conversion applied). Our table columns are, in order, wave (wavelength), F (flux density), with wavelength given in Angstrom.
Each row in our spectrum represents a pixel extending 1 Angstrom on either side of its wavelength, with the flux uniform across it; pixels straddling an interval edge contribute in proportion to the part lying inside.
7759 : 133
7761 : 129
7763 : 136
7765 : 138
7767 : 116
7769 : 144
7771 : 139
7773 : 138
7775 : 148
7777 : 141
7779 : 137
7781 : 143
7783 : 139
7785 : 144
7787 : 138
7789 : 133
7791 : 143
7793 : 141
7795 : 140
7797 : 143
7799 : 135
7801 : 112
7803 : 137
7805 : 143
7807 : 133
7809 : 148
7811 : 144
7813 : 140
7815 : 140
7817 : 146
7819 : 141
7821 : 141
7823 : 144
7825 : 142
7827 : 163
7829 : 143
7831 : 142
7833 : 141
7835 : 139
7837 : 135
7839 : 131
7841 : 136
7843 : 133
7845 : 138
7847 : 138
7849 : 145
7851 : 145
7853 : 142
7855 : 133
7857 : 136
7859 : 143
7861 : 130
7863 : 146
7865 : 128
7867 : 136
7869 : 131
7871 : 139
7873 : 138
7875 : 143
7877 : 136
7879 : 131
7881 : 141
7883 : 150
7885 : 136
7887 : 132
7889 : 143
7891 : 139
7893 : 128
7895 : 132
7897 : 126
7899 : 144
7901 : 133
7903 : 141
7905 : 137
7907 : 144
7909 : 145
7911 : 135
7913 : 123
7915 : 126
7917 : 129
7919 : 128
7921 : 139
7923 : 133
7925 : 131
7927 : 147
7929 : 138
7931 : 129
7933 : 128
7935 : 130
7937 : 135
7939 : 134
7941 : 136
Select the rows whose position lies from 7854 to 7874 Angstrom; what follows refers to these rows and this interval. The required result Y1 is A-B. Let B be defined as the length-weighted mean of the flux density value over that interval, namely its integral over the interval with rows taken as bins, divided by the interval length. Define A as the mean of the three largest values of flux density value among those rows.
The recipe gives 6.7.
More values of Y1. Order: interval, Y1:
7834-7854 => 5.8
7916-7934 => 7.8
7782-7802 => 6.5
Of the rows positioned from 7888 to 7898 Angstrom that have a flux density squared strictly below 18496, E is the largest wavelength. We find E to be 7897 Angstrom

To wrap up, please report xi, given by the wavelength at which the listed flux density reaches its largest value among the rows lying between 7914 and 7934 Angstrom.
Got 7927 Angstrom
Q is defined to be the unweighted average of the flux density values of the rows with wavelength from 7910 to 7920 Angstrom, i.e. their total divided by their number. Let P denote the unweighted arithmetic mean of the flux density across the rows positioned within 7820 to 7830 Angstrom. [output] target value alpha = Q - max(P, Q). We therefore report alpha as -18.4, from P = 147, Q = 128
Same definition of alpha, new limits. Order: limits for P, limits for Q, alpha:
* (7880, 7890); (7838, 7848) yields -5.2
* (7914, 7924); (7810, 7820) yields 0.0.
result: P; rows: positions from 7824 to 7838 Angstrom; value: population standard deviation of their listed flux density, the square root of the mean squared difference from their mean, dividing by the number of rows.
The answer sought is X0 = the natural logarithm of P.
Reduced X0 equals 2.12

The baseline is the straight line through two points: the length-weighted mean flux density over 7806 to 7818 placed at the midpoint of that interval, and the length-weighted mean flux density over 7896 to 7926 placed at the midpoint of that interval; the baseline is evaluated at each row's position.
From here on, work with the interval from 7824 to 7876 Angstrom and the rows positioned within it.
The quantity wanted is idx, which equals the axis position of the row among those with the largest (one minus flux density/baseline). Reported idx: 7865 Angstrom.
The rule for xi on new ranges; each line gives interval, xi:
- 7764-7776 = 7775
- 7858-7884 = 7883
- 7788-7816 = 7809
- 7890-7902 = 7899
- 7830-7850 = 7849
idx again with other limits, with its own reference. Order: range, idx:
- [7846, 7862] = 7861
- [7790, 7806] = 7801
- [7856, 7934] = 7913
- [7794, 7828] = 7801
